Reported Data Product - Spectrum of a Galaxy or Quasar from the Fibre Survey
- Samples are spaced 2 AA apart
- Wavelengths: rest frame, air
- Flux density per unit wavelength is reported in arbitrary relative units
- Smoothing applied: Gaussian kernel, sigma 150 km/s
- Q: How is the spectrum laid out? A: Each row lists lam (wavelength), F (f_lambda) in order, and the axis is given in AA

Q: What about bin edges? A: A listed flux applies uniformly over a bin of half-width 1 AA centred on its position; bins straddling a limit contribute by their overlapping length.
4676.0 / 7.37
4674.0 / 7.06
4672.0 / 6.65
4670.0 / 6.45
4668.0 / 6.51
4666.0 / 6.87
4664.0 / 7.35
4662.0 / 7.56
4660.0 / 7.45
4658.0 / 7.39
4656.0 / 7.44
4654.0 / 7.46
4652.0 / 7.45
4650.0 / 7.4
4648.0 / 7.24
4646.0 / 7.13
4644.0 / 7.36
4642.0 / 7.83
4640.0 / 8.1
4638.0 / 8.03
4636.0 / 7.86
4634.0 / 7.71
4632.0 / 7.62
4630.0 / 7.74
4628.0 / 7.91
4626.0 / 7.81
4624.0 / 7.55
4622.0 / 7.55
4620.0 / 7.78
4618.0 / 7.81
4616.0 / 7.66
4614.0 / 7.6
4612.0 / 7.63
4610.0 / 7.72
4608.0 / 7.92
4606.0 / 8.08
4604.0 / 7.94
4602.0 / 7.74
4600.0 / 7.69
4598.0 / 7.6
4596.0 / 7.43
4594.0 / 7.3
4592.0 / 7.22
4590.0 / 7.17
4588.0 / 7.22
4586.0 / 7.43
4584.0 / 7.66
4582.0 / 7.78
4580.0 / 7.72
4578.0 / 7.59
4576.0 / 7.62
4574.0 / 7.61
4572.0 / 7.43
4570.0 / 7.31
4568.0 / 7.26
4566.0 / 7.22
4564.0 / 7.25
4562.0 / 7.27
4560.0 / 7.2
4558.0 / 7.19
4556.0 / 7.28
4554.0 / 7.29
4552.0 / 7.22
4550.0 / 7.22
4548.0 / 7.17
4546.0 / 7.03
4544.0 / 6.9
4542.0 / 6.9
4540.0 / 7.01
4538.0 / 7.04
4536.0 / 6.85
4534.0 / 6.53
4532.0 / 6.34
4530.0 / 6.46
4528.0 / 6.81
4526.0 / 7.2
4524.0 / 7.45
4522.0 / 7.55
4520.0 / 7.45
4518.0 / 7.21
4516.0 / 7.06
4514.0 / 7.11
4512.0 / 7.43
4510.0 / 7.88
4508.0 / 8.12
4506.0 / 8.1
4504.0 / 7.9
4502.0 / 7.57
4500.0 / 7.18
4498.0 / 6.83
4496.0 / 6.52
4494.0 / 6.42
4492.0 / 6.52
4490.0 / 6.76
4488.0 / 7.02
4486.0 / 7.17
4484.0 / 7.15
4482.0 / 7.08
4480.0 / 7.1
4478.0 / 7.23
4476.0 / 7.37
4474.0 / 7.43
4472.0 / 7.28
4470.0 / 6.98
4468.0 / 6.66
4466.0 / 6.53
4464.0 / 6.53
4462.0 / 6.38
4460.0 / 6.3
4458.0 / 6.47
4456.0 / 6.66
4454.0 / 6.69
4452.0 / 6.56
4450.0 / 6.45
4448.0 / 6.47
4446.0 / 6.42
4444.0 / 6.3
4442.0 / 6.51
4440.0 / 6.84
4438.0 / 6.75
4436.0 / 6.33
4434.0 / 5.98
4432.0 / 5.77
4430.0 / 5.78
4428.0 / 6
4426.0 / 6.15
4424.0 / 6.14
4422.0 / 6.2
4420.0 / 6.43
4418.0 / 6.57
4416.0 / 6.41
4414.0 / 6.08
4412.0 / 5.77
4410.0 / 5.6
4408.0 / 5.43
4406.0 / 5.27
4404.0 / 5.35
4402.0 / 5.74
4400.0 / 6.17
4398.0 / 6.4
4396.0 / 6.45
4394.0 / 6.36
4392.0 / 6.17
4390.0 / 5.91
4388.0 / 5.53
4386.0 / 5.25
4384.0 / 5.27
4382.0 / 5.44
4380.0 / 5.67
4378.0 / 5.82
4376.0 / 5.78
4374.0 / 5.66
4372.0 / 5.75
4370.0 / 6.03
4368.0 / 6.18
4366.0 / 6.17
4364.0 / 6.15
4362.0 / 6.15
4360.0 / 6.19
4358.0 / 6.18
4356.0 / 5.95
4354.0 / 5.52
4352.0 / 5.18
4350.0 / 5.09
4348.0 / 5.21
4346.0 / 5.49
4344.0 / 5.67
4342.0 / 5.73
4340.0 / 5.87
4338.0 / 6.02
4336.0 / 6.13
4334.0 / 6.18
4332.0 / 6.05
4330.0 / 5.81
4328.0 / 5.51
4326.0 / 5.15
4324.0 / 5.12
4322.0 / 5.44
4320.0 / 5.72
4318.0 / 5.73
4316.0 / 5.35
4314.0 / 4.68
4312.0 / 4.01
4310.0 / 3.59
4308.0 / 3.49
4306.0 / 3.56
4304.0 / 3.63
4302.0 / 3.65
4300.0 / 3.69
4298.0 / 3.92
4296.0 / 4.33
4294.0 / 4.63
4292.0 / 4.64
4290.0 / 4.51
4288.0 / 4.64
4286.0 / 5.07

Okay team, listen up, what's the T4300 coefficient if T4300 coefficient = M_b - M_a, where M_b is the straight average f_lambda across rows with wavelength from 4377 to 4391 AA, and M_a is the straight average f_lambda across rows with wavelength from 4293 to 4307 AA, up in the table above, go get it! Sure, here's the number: 1.6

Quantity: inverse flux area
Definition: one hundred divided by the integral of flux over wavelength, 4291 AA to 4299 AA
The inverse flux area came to 2.85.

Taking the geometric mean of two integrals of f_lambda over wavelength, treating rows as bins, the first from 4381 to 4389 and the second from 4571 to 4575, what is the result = 36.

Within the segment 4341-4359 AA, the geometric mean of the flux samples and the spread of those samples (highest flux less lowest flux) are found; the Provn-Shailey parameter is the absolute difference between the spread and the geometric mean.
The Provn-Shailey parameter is 4.5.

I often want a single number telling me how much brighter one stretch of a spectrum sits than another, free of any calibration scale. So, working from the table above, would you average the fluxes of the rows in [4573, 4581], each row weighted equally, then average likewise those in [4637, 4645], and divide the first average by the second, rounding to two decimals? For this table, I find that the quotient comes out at 0.98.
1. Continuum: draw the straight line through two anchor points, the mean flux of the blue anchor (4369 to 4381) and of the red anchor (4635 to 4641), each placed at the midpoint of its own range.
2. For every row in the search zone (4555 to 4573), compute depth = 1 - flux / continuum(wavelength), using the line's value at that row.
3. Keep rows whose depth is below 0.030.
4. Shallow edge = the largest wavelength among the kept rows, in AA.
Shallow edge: 4572.0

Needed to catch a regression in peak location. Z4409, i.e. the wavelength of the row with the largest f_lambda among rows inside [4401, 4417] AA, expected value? 4416.0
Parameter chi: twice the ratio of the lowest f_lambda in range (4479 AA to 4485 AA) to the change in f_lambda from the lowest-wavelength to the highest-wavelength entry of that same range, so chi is 283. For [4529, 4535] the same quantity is 181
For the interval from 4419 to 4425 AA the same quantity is -42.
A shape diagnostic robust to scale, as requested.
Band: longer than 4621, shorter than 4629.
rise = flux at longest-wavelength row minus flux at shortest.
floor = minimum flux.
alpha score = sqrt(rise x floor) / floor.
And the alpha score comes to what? 0.22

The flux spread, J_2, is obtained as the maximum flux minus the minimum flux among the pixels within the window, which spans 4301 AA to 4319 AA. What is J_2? 2.2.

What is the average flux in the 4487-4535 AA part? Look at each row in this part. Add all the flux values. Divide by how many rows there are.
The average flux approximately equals 7.14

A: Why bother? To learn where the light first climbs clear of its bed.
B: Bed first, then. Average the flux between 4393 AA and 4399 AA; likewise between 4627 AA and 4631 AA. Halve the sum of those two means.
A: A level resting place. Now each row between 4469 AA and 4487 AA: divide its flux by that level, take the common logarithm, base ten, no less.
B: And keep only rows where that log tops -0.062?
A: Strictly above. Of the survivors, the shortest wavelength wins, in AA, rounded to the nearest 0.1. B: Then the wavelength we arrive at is 4470.0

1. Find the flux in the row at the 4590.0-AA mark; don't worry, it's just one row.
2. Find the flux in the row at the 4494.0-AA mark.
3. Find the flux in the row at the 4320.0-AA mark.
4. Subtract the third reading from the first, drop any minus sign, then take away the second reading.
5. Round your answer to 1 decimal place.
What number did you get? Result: -5.0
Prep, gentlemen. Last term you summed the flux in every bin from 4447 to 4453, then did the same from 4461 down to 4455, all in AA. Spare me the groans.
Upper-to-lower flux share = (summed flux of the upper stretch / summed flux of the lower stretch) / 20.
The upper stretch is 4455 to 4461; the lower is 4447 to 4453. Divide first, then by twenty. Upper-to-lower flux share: 0.050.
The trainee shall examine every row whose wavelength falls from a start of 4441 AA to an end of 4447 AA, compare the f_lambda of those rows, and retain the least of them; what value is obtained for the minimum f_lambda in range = 6.3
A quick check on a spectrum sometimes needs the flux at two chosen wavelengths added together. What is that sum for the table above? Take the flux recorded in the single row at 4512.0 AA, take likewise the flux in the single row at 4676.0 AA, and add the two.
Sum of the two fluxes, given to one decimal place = 14.8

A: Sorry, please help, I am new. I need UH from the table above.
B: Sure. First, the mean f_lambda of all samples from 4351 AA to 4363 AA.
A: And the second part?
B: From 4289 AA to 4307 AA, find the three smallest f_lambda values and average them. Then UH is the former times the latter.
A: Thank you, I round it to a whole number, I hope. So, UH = 21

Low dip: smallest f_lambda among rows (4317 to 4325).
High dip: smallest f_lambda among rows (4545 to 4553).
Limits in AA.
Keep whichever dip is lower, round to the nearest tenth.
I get 5.1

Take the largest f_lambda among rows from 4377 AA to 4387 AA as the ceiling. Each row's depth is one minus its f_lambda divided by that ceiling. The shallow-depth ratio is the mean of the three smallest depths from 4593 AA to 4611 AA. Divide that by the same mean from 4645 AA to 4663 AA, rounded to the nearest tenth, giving 1.3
